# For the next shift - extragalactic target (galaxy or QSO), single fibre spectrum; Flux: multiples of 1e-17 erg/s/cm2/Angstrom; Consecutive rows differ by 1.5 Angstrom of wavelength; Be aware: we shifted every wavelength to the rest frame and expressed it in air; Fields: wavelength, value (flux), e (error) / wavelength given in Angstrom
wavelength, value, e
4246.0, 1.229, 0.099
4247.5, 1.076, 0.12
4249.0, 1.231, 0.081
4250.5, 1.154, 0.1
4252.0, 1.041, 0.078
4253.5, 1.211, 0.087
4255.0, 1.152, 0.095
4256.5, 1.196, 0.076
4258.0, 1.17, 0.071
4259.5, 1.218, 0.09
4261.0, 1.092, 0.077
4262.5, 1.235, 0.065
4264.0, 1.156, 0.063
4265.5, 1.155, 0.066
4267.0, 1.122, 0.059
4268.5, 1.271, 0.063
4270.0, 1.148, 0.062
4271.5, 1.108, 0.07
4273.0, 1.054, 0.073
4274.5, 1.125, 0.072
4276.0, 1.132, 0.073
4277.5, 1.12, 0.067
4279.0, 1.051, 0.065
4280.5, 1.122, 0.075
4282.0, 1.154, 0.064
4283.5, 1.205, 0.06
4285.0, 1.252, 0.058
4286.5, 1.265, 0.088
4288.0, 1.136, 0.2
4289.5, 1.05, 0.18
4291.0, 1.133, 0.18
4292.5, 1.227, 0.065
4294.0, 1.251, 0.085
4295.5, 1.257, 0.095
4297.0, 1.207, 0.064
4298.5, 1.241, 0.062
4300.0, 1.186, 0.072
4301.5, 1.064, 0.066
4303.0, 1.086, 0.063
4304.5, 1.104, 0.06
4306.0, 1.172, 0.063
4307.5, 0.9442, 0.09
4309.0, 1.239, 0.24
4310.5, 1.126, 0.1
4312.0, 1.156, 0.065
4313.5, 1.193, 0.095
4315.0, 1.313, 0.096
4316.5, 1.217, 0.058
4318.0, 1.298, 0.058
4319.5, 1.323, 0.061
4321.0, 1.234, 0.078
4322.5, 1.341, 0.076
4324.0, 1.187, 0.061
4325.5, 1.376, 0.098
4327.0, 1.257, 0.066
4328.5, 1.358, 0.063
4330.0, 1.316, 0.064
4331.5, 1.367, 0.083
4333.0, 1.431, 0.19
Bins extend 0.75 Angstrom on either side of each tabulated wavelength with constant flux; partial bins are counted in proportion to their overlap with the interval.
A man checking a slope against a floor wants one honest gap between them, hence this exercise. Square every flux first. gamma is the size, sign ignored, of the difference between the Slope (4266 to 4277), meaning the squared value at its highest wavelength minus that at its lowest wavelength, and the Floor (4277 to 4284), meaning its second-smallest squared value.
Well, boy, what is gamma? 1.2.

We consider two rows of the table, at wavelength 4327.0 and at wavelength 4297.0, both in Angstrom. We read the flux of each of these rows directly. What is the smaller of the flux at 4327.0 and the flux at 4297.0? 1.21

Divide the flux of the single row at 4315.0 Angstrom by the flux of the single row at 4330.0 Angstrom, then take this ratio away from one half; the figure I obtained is -0.50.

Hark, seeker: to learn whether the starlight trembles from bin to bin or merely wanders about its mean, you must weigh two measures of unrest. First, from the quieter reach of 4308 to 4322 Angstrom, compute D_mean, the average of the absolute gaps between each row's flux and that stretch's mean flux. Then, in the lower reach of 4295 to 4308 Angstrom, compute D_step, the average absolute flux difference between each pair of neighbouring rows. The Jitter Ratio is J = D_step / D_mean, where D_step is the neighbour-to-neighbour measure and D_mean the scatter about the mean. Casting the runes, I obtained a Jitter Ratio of 1.4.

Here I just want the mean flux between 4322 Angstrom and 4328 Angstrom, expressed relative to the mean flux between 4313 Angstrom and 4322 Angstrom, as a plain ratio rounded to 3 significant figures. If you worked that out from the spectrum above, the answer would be 1.02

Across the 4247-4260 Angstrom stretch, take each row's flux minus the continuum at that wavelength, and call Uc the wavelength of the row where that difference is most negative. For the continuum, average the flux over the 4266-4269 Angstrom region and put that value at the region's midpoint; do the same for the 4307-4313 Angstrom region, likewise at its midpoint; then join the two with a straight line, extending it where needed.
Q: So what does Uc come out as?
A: 4252.0 Angstrom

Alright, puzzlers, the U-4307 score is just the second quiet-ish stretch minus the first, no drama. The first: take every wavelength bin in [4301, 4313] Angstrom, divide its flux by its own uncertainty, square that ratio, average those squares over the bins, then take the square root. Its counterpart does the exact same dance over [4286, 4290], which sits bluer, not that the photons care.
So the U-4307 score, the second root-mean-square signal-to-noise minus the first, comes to -6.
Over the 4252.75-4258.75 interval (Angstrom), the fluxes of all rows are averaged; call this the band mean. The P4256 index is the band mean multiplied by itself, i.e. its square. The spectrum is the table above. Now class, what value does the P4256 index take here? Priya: 1.40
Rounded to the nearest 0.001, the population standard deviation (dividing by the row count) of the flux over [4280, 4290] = 0.071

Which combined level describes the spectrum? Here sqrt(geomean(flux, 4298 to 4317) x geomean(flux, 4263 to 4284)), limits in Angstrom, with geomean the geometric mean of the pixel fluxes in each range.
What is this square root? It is 1.14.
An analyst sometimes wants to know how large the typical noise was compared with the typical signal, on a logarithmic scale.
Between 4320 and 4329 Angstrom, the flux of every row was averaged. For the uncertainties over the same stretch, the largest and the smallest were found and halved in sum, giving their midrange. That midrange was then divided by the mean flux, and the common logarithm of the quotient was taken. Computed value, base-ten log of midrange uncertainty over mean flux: -1.21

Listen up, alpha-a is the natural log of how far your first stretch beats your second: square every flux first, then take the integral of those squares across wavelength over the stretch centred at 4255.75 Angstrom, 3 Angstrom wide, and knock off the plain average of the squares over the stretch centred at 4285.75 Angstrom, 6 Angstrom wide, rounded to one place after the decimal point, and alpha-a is 1.0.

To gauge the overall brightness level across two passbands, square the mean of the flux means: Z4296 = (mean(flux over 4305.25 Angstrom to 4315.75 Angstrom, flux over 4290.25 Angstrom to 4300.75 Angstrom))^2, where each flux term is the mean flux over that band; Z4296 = 1.41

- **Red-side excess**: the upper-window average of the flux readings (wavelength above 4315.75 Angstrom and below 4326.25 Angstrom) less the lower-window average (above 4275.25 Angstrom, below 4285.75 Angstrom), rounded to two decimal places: 0.13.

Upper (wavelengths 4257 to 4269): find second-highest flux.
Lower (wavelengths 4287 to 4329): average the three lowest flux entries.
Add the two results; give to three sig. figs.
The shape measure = 2.25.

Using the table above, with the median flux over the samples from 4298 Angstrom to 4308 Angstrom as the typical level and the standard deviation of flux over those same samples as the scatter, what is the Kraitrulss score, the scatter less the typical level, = -1.01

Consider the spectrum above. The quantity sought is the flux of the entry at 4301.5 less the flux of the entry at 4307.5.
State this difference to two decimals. 0.12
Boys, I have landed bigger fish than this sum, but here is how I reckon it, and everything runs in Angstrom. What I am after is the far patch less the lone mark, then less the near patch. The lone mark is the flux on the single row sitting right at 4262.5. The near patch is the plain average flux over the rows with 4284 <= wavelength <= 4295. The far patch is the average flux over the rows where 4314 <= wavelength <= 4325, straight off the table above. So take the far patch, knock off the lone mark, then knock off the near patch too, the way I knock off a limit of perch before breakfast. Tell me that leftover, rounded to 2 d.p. -1.15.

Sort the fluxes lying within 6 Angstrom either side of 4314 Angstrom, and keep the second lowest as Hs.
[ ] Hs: 1.156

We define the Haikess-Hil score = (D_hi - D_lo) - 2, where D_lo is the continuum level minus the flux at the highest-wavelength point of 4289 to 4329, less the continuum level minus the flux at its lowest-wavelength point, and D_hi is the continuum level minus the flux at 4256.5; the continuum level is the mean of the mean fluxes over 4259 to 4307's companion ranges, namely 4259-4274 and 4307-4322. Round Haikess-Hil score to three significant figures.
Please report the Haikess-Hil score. -1.71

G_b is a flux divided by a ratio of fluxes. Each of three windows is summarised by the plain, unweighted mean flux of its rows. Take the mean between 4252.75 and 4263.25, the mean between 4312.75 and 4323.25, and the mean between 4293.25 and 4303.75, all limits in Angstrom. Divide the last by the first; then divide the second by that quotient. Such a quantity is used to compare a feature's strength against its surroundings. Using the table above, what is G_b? 1.27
